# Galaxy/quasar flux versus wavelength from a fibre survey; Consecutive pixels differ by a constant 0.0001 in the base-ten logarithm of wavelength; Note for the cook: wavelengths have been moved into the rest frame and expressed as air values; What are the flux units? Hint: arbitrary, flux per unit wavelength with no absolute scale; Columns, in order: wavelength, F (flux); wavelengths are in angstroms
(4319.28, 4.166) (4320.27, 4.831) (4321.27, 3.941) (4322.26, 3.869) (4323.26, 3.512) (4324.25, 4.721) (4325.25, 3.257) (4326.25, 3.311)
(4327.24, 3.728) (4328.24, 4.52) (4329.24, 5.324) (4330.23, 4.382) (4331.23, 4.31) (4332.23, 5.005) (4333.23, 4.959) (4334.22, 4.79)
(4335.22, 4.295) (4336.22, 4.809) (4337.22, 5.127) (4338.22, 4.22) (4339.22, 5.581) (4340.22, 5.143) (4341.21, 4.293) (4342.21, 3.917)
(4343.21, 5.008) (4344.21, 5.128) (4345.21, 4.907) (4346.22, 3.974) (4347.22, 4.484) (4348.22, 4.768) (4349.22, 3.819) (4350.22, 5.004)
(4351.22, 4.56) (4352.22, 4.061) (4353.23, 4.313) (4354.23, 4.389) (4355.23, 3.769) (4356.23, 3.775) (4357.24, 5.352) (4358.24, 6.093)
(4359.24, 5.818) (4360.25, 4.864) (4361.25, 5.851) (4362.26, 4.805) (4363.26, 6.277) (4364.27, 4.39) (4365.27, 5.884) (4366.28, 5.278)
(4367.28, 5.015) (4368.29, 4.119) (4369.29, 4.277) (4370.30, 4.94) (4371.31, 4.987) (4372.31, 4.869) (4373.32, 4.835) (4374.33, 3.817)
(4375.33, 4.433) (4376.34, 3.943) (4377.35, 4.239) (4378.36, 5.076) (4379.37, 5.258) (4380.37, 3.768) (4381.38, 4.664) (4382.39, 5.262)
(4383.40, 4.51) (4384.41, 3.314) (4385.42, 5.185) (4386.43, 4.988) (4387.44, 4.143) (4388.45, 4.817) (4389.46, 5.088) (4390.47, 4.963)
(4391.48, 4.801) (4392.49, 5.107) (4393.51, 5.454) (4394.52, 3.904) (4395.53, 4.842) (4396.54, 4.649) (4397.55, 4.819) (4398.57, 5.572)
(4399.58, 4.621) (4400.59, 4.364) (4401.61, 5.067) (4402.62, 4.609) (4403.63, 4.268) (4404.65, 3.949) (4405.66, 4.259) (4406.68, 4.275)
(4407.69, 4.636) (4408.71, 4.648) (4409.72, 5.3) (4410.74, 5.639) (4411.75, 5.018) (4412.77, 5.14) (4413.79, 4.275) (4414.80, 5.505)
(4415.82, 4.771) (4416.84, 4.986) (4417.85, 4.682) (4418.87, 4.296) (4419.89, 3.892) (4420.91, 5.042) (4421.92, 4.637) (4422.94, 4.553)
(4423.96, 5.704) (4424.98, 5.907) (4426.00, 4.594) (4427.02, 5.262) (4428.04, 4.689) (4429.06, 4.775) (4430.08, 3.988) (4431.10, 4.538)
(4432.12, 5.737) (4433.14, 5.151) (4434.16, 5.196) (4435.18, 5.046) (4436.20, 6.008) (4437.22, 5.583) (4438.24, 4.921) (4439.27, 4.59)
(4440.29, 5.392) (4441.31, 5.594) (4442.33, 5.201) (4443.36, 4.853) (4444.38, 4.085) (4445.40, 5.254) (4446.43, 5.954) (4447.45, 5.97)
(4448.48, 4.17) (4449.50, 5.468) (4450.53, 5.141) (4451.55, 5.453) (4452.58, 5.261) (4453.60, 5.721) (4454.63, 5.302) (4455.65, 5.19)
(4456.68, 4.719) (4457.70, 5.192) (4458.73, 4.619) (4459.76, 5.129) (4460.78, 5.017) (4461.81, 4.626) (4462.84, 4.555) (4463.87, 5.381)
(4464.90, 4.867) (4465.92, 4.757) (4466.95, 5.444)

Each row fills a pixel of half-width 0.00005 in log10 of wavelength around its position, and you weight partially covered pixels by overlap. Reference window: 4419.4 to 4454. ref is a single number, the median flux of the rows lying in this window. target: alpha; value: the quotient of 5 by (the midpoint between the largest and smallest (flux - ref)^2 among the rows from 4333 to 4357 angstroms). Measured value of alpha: 5.1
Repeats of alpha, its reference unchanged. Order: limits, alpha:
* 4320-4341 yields 2.7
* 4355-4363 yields 5.0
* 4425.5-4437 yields 7.1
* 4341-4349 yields 6.3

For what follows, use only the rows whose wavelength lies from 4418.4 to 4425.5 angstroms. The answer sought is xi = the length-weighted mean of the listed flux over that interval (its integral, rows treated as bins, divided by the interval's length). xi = 4.86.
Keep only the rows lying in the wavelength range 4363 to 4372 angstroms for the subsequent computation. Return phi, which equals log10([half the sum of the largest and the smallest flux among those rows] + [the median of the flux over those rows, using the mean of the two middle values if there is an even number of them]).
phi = 1.01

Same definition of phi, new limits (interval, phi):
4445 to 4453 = 1.02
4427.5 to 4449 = 1.01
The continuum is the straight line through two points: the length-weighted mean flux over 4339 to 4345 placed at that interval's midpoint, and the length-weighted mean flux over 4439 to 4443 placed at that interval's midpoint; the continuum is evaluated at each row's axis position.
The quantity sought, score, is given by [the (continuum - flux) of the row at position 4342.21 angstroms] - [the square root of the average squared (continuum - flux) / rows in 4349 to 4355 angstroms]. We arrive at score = 0.3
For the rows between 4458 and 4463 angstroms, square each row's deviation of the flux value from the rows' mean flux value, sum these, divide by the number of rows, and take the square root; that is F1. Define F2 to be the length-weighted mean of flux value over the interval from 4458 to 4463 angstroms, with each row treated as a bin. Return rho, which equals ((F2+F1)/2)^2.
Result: 6.4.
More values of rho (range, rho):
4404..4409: 5.3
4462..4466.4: 6.7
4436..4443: 8.2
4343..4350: 6.4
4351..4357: 5.0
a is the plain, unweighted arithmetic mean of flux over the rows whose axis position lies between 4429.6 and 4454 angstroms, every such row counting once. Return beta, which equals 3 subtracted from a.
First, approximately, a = 5.18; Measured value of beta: 2.18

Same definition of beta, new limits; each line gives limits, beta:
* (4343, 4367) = 1.86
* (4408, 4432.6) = 1.90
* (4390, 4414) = 1.76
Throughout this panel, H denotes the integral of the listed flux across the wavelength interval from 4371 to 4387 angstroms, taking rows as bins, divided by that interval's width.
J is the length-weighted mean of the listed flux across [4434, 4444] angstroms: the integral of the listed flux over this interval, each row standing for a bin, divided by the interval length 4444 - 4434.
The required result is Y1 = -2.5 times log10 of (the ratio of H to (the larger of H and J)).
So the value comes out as 0.15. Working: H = 4.57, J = 5.2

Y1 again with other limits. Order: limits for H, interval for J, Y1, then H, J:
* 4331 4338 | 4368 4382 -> 0.00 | 4.75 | 4.5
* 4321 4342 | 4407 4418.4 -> 0.12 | 4.43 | 5.0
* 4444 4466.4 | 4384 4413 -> 0.00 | 5.09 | 4.7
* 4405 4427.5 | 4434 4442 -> 0.09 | 4.86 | 5.3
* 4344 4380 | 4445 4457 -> 0.12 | 4.75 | 5.3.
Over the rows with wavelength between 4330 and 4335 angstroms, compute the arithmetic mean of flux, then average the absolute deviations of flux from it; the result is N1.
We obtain 0.27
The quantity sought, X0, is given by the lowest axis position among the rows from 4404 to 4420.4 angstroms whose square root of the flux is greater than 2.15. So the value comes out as 4407.69 angstroms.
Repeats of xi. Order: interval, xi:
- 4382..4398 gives 4.74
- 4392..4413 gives 4.76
